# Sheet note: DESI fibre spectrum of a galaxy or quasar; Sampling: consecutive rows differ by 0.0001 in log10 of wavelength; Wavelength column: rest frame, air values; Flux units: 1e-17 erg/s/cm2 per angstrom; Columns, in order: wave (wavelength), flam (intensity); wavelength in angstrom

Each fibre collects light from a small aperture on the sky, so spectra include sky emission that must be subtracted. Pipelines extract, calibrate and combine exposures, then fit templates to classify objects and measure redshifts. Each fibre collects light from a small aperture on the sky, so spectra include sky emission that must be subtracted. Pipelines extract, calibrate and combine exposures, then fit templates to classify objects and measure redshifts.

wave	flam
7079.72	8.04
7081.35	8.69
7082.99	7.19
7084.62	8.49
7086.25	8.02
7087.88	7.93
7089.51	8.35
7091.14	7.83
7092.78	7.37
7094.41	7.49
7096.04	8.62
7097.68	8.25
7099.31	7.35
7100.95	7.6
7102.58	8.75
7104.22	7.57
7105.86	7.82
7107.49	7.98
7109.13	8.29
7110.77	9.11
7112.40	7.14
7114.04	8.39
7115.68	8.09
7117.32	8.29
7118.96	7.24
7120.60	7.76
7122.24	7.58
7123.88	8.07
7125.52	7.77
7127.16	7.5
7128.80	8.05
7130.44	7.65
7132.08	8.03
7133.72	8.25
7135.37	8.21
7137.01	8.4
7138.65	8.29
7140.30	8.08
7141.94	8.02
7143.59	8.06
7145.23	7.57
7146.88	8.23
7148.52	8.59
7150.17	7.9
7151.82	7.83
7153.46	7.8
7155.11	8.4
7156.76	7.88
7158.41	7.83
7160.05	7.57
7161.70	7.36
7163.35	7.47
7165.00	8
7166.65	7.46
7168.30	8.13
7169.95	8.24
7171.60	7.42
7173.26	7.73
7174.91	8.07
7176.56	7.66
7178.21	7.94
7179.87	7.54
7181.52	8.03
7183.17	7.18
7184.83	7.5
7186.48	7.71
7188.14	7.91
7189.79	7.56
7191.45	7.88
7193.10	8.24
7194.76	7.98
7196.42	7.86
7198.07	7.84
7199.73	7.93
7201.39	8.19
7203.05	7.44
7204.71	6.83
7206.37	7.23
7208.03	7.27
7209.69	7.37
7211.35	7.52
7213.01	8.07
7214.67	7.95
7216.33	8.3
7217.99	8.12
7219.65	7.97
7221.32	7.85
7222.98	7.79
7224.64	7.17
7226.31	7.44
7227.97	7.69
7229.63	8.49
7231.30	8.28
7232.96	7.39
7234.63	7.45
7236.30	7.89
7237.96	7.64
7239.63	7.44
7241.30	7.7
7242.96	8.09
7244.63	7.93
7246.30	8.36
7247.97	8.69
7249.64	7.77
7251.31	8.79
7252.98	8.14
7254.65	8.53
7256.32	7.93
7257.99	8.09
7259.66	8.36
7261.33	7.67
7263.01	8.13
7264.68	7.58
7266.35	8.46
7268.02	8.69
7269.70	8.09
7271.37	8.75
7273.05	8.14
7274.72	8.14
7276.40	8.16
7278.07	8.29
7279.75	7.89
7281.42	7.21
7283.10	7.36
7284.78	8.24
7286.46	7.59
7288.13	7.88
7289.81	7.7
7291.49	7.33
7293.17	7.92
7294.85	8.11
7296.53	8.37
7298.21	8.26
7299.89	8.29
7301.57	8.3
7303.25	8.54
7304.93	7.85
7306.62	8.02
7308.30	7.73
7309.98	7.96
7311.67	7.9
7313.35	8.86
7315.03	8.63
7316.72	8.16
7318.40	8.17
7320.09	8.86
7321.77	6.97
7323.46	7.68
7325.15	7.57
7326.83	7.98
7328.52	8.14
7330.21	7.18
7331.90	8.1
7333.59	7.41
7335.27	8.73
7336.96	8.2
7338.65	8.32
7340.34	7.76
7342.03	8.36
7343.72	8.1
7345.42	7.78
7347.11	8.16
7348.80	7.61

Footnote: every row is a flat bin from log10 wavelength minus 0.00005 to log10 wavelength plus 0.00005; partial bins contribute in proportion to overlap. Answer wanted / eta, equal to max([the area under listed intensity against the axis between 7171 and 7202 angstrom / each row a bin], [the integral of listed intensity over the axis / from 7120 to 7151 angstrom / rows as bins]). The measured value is 248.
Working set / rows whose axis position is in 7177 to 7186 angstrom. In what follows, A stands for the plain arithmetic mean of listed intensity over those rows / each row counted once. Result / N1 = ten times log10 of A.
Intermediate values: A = 7.6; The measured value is 8.83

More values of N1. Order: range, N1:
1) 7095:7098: 9.26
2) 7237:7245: 8.90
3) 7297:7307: 9.14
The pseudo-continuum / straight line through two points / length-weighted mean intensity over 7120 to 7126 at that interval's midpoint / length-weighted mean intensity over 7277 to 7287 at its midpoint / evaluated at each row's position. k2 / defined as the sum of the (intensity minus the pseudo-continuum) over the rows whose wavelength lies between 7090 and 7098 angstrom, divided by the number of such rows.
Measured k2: 0.11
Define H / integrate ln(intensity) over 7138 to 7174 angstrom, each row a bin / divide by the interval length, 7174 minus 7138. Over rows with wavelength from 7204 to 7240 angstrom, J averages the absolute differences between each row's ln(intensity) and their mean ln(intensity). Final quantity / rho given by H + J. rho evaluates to 2.11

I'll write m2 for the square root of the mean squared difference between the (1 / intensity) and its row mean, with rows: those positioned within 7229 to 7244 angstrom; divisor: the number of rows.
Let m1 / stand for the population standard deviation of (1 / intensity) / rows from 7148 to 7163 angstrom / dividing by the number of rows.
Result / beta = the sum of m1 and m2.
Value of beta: 0.0116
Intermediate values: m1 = 0.0056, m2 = 0.0060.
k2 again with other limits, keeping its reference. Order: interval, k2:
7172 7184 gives -0.06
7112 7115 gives -0.03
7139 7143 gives 0.25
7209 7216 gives -0.06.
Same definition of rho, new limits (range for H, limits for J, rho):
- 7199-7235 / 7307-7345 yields 2.09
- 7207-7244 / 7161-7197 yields 2.08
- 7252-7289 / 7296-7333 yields 2.13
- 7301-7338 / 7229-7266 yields 2.13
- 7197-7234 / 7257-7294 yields 2.09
